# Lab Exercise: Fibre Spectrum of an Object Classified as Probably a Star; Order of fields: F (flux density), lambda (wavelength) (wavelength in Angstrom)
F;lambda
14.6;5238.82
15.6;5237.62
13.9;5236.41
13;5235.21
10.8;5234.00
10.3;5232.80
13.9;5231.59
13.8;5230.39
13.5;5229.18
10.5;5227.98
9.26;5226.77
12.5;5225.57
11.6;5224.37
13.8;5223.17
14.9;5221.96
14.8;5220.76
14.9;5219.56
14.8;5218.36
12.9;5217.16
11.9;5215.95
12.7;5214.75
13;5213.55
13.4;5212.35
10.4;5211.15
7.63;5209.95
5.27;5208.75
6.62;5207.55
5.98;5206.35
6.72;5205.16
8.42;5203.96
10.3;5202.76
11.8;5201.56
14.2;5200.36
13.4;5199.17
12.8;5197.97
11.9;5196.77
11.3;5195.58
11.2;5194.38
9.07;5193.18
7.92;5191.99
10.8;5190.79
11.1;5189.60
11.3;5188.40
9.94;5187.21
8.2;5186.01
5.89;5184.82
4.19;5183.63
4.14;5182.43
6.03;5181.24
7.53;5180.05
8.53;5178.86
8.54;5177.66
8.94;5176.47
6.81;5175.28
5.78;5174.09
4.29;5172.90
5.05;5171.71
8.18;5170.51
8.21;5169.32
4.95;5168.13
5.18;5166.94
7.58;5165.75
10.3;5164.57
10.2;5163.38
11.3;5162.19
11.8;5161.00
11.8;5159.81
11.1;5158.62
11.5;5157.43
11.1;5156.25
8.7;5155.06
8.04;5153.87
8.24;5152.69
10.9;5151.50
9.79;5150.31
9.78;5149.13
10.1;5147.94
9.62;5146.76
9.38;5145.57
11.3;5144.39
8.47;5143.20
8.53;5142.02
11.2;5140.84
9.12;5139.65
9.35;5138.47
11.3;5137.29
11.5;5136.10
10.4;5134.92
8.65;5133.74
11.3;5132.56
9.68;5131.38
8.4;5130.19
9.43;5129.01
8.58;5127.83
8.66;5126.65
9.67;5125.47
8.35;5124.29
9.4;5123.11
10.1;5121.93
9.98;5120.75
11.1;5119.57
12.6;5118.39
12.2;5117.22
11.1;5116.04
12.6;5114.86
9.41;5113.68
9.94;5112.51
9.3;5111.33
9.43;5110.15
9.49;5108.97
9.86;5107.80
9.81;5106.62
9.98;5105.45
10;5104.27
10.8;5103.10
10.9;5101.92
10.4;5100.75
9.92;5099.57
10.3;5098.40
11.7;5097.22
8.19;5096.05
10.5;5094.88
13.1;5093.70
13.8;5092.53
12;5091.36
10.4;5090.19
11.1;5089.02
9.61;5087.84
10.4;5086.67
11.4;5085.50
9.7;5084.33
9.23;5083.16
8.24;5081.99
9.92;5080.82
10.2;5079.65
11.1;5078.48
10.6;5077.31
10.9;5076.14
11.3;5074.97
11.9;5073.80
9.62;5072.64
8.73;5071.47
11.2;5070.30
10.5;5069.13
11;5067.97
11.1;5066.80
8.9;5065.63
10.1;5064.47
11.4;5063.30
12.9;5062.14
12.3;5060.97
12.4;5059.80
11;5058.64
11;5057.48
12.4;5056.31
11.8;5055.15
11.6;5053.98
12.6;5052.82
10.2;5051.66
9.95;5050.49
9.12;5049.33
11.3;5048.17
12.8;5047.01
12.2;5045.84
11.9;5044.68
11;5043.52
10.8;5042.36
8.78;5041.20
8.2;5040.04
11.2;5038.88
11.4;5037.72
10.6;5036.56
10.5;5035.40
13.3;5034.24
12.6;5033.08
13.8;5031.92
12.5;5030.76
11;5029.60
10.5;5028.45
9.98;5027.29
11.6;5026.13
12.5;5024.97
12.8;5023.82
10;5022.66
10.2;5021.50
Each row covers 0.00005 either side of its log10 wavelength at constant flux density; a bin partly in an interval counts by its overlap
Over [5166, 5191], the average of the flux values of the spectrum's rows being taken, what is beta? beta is 7.3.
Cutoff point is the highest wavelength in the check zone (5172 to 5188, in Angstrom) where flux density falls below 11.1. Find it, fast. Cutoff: 5187.21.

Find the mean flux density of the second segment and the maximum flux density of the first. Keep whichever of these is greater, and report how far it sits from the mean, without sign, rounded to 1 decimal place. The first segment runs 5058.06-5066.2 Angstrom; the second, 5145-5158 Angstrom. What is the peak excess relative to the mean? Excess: 3.2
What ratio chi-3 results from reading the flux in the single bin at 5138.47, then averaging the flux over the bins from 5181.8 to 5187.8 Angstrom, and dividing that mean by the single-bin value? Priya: 0.69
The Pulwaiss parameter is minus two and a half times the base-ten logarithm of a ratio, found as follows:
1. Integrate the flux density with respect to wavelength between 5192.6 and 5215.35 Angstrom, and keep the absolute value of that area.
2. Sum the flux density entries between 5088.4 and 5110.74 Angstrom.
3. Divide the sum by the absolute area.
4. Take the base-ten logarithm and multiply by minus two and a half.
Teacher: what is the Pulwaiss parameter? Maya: 0.17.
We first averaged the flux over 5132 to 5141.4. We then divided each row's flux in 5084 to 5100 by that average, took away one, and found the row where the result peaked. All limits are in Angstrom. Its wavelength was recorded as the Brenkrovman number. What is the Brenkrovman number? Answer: 5092.53 Angstrom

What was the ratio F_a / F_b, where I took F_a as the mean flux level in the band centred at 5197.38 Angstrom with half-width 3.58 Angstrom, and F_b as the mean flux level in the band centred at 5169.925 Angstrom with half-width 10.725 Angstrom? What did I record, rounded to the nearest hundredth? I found 1.55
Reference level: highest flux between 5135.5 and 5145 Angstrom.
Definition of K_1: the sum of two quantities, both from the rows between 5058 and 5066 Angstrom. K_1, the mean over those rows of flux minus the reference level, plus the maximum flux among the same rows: 12.7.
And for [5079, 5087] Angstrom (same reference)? 9.8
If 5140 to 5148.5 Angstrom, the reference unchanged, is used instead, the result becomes 9.6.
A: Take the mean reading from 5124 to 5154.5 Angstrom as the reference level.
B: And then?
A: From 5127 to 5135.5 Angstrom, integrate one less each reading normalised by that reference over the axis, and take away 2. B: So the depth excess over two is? -2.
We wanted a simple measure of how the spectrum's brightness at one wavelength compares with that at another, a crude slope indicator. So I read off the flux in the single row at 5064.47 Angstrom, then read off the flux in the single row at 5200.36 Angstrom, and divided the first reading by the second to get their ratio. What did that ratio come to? 0.71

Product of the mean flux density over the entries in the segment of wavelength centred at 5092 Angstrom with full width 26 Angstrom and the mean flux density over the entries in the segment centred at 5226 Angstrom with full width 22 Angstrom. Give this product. 135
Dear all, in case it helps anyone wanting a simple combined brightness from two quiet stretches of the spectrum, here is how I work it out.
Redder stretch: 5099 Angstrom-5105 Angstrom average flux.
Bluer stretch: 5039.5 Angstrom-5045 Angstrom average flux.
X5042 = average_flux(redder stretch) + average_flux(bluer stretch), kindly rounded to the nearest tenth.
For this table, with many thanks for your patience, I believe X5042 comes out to 20.5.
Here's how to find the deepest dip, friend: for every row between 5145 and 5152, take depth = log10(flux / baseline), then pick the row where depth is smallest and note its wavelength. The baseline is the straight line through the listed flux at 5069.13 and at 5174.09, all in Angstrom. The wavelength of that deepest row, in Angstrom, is 5145.57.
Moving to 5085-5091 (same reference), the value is 5087.84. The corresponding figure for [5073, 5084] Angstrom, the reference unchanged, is 5081.99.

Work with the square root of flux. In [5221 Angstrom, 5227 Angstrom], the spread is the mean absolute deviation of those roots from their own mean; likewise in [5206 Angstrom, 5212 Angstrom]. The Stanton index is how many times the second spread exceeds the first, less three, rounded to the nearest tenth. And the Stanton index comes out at -1.8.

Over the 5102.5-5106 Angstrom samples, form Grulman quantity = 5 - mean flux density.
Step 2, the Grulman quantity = -5.3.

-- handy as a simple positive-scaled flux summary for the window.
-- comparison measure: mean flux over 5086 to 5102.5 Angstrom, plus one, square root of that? 3.45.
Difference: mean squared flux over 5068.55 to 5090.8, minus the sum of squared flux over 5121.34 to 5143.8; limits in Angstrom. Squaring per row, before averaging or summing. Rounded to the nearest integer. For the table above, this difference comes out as -1659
